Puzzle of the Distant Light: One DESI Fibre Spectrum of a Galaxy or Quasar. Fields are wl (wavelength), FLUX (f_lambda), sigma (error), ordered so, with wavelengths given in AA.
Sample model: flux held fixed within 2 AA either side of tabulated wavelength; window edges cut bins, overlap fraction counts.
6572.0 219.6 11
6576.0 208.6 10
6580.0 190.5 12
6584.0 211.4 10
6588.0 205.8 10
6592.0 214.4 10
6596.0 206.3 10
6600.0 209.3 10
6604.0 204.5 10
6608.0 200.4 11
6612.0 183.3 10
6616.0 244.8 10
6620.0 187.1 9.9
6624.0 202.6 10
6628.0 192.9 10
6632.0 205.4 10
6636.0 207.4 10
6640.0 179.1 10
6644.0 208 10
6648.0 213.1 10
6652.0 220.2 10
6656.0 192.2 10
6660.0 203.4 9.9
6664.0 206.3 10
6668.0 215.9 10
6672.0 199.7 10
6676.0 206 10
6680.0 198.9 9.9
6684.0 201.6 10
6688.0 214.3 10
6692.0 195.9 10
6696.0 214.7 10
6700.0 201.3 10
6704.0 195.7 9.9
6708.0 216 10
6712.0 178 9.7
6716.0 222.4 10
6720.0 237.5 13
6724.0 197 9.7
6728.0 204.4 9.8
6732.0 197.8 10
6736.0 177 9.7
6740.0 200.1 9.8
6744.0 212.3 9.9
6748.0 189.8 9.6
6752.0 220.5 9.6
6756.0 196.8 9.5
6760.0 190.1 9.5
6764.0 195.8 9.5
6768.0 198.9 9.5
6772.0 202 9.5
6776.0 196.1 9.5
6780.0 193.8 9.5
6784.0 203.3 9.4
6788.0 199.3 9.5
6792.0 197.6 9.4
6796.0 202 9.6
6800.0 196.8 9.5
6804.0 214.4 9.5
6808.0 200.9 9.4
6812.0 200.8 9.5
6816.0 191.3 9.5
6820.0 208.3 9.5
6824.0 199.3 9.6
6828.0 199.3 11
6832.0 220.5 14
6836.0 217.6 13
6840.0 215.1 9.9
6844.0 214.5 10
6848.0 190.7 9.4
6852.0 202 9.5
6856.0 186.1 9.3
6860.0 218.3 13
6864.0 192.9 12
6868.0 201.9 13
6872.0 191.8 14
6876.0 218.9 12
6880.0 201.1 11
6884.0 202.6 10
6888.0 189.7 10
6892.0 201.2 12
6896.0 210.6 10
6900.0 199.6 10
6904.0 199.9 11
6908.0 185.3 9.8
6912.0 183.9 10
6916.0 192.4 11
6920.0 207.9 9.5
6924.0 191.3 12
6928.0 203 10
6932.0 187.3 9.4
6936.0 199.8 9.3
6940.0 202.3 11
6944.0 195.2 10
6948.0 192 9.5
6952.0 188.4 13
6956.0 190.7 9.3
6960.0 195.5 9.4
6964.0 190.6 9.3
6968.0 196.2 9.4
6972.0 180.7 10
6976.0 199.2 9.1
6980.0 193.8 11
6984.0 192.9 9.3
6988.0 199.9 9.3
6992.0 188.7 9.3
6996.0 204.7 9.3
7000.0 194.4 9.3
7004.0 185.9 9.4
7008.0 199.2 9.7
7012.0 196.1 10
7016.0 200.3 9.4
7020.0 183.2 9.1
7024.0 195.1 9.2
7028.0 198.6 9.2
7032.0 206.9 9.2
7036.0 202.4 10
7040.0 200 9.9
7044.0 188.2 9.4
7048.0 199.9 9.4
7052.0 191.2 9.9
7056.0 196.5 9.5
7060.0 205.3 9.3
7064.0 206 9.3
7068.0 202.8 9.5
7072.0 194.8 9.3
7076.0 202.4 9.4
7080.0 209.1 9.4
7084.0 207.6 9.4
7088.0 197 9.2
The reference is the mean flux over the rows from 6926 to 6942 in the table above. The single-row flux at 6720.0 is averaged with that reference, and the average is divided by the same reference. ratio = 1.10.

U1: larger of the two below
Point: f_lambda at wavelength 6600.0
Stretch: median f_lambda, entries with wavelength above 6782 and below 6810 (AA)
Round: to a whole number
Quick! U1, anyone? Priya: 209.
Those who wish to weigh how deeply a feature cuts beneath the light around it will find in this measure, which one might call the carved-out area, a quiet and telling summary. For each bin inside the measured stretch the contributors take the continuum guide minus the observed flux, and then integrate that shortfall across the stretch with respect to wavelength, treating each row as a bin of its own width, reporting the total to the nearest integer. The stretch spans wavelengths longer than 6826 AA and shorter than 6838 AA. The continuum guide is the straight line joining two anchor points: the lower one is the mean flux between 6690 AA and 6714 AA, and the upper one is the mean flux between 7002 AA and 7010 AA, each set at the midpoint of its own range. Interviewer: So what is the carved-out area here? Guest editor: -186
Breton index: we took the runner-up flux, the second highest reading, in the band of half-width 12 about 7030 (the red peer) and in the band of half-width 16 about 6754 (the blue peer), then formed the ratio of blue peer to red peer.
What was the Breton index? 1.05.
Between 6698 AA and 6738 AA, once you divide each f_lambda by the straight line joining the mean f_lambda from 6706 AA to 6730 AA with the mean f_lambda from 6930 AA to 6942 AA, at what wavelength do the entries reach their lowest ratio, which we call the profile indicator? 6712.0 AA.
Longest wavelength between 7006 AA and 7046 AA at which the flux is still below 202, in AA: 7044.0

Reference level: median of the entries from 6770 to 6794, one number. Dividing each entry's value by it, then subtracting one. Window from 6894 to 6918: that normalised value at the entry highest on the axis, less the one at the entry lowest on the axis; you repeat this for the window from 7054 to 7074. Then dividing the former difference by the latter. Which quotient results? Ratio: 11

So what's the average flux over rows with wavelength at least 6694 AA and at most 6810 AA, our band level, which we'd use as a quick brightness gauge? 202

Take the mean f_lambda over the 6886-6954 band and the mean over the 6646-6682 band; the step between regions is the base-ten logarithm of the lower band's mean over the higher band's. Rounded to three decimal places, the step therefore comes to 0.022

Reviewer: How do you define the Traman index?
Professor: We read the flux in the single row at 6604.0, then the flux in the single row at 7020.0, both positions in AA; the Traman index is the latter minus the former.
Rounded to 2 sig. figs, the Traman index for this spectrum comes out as -21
